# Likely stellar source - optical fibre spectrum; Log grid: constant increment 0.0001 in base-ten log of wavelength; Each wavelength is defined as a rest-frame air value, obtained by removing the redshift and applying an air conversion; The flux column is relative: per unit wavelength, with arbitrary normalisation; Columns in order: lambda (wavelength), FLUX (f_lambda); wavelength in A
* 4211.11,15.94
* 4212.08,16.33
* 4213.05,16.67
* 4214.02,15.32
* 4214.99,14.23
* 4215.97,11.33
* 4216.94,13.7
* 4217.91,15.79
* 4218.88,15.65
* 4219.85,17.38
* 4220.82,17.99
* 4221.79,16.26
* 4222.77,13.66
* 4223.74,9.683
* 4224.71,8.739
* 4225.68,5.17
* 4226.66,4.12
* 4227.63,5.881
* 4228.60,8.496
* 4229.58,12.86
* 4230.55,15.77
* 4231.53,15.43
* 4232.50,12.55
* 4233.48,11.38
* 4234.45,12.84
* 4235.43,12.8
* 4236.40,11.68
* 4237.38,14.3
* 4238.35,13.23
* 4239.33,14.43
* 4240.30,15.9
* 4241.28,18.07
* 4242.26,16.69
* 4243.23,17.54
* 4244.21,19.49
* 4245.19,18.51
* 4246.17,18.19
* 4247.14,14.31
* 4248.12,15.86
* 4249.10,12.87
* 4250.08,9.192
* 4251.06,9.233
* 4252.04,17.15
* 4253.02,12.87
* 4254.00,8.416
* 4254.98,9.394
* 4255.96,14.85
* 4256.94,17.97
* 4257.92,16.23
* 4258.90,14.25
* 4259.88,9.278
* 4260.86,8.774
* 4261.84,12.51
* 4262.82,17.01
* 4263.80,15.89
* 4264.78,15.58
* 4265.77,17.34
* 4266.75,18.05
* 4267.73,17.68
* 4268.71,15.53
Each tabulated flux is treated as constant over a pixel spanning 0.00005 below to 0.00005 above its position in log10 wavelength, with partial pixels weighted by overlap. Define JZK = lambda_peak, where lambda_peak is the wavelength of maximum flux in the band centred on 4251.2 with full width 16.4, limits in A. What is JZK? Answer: 4244.21 A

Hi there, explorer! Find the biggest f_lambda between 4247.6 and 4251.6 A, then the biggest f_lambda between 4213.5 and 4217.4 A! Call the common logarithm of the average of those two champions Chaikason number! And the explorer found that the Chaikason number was 1.19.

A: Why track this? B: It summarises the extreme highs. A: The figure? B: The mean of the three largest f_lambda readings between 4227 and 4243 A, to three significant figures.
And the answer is 16.9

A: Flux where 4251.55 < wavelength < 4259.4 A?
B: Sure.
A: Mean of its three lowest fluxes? 10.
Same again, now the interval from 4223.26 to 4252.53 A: 5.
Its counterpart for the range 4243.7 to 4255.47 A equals 9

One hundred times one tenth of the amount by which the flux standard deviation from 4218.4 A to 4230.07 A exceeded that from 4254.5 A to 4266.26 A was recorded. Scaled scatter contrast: 16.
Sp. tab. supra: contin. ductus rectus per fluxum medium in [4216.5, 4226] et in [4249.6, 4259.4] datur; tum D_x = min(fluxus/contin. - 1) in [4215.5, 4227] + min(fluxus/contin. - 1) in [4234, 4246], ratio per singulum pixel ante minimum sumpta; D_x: -0.81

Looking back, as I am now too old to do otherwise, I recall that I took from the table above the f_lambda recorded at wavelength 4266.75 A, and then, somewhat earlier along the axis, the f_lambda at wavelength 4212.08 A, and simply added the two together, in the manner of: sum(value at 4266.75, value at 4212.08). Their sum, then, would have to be 34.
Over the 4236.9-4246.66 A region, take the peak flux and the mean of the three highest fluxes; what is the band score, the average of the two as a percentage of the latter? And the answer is 102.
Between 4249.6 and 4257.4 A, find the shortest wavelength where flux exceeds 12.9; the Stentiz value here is 4252.04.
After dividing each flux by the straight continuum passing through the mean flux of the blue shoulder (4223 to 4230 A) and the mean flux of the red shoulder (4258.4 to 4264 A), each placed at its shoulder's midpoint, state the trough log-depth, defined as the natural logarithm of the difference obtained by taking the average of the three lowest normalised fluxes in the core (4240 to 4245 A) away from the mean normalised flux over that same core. -2.6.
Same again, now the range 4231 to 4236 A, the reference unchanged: -2.3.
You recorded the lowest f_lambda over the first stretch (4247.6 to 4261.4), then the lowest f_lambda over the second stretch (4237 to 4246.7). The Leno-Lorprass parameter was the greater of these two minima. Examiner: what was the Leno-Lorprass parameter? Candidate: 13.2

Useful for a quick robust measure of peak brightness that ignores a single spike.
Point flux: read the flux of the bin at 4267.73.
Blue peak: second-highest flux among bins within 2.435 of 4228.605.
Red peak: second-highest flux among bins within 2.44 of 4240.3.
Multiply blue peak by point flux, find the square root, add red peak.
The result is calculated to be 31.8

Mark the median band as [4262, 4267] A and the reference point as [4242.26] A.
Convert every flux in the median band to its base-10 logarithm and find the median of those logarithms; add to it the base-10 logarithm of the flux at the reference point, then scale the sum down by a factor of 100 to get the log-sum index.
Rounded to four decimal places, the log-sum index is 0.0245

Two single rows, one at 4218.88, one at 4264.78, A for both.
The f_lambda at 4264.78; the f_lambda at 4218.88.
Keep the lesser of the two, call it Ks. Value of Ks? 16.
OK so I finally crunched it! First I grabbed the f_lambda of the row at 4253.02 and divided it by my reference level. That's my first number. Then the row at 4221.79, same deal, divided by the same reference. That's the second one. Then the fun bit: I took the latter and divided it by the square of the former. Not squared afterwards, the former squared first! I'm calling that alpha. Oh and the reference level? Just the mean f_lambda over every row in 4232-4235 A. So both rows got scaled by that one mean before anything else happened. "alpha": 1.2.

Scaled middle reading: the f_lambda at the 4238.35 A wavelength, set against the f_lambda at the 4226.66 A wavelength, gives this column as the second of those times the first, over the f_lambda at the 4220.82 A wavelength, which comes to 3.0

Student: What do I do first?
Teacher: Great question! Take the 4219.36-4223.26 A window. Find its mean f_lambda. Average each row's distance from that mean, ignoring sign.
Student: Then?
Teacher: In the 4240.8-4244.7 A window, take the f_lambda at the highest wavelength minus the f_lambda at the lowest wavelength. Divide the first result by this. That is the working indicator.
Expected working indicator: 1.0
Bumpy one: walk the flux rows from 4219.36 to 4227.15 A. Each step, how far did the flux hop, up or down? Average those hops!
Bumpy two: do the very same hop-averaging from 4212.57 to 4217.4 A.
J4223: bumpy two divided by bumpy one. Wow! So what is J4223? 0.93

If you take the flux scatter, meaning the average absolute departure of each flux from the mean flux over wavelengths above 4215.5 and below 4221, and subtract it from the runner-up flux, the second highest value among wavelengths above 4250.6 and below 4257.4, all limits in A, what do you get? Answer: 15.3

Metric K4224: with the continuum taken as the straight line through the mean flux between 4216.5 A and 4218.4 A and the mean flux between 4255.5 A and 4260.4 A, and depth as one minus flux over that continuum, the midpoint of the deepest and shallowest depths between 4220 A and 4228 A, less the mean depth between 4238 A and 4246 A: 0.4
